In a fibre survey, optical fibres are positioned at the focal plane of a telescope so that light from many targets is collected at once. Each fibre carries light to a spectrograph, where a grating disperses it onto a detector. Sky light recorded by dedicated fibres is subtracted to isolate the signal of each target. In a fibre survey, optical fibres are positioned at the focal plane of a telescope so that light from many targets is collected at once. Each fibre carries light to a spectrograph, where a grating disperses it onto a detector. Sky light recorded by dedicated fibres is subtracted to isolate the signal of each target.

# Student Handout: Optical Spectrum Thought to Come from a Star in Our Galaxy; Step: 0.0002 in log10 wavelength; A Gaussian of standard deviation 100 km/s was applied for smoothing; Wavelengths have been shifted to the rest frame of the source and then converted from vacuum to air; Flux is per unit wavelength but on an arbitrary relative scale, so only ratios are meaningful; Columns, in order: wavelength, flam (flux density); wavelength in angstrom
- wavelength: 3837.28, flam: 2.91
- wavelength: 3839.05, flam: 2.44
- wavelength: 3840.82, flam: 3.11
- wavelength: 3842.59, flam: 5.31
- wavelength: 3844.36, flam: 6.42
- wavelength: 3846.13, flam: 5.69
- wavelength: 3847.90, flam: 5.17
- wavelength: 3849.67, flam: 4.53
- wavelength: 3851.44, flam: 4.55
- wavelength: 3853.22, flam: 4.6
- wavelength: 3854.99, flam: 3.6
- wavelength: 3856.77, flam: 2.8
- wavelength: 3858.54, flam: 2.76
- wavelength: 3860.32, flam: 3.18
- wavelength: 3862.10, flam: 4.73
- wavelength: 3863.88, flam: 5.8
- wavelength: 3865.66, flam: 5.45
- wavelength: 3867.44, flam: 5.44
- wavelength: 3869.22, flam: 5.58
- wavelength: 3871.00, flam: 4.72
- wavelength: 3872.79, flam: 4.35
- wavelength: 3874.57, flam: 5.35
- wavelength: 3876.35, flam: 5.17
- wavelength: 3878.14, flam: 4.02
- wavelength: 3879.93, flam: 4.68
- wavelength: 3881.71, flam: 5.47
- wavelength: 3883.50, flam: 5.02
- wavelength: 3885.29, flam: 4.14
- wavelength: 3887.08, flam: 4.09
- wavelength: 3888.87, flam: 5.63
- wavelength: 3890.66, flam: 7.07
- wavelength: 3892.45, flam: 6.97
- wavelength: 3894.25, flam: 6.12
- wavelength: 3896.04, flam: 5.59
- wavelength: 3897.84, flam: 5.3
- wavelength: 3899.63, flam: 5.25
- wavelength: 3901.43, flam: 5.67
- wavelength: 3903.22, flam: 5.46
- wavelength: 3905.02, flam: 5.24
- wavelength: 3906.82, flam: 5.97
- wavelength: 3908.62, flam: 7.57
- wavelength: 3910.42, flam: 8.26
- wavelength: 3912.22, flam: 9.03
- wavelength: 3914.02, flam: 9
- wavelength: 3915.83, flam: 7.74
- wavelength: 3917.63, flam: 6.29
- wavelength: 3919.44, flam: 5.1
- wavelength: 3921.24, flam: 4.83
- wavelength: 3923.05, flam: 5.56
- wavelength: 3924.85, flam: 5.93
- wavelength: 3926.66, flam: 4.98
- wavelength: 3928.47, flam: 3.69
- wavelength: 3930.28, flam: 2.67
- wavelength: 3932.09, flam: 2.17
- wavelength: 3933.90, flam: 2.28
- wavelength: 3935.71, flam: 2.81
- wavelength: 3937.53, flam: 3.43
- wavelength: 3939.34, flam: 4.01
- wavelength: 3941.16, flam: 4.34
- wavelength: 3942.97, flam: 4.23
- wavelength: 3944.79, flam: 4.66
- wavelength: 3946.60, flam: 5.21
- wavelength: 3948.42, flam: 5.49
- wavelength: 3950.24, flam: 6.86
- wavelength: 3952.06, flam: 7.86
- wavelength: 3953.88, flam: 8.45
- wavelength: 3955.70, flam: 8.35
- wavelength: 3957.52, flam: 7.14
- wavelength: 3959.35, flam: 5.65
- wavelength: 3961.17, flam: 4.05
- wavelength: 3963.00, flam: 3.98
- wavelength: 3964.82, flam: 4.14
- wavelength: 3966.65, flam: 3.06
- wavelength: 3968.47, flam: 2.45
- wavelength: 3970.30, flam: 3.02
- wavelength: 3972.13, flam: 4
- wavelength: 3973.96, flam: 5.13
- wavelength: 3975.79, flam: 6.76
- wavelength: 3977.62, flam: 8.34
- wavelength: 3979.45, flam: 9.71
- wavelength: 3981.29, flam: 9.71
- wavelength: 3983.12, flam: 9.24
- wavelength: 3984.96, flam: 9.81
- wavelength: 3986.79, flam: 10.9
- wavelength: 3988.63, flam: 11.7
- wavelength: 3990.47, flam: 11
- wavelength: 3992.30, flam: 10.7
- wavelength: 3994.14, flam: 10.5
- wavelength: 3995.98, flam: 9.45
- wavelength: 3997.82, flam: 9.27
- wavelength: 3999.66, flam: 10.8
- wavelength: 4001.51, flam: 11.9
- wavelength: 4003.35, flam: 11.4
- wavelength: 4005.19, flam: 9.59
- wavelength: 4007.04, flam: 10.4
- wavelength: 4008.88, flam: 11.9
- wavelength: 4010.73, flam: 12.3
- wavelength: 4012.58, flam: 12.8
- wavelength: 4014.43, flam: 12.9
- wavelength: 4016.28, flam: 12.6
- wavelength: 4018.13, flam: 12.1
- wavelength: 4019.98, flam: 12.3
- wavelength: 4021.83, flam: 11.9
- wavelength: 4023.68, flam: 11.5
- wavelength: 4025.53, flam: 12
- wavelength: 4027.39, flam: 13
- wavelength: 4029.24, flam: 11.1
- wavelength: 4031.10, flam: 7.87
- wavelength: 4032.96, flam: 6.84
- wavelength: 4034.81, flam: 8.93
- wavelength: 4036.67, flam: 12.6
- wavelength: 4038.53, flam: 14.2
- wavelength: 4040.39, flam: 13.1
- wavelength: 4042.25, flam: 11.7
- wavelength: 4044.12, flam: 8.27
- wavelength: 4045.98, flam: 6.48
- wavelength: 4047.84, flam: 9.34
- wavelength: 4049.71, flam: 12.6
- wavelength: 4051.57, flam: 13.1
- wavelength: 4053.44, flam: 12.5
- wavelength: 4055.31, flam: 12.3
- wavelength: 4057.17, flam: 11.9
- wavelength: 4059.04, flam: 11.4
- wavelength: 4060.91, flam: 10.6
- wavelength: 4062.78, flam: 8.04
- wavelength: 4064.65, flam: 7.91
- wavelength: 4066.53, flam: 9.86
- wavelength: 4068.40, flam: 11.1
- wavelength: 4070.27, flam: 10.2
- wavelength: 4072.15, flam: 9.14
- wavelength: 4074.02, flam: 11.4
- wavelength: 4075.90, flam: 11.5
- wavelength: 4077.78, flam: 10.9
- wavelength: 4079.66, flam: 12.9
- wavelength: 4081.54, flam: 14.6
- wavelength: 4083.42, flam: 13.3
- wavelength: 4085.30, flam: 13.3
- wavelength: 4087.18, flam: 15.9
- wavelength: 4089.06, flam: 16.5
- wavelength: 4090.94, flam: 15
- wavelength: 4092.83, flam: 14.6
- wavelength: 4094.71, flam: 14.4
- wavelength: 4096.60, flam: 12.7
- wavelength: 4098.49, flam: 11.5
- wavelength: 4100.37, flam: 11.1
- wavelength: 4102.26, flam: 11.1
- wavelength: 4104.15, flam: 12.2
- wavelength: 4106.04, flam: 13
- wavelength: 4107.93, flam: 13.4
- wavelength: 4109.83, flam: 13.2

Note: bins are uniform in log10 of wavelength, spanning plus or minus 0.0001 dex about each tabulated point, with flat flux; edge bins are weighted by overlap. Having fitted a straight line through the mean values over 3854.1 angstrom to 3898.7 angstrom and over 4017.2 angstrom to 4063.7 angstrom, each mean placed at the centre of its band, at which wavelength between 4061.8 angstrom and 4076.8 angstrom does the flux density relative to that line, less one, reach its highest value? 4075.90 angstrom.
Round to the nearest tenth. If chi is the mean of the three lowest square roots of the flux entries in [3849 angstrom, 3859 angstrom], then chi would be 1.7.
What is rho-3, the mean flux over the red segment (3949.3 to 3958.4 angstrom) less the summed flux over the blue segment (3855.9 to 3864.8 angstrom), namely -12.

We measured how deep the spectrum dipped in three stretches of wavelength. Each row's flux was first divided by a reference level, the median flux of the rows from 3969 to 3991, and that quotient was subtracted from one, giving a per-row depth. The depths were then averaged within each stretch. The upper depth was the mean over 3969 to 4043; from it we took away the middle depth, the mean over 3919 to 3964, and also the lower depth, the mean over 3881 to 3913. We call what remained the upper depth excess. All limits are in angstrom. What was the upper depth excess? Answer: -0.94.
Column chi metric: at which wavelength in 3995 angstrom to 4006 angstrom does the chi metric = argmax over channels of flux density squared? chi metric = 4001.51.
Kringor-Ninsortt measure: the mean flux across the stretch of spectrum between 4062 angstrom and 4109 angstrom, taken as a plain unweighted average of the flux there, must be 12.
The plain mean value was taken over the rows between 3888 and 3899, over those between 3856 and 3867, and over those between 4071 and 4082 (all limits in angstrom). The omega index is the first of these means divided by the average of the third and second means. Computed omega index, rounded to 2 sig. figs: 0.77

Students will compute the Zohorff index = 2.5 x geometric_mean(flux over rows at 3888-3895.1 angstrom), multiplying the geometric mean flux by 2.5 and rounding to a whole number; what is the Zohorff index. 16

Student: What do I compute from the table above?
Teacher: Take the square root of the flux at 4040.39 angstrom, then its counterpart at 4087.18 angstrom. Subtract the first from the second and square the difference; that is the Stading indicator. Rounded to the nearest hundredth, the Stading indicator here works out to 0.14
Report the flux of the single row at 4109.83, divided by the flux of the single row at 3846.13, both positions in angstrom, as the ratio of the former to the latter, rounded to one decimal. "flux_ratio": 2.3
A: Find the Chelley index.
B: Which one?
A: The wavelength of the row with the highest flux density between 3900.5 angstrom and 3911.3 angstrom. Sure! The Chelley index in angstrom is 3910.42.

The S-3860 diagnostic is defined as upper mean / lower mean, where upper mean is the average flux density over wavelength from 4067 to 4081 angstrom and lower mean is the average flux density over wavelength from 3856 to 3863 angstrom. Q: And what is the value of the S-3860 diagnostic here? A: 3.3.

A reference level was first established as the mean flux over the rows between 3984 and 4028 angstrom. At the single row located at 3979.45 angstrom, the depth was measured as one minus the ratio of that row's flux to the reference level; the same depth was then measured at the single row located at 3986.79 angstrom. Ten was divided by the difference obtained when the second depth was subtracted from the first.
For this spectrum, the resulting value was 95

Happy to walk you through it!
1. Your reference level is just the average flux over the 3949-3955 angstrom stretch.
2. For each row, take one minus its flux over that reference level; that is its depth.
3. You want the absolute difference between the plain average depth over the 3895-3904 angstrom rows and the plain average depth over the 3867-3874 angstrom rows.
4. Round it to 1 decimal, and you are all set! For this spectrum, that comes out 0.1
